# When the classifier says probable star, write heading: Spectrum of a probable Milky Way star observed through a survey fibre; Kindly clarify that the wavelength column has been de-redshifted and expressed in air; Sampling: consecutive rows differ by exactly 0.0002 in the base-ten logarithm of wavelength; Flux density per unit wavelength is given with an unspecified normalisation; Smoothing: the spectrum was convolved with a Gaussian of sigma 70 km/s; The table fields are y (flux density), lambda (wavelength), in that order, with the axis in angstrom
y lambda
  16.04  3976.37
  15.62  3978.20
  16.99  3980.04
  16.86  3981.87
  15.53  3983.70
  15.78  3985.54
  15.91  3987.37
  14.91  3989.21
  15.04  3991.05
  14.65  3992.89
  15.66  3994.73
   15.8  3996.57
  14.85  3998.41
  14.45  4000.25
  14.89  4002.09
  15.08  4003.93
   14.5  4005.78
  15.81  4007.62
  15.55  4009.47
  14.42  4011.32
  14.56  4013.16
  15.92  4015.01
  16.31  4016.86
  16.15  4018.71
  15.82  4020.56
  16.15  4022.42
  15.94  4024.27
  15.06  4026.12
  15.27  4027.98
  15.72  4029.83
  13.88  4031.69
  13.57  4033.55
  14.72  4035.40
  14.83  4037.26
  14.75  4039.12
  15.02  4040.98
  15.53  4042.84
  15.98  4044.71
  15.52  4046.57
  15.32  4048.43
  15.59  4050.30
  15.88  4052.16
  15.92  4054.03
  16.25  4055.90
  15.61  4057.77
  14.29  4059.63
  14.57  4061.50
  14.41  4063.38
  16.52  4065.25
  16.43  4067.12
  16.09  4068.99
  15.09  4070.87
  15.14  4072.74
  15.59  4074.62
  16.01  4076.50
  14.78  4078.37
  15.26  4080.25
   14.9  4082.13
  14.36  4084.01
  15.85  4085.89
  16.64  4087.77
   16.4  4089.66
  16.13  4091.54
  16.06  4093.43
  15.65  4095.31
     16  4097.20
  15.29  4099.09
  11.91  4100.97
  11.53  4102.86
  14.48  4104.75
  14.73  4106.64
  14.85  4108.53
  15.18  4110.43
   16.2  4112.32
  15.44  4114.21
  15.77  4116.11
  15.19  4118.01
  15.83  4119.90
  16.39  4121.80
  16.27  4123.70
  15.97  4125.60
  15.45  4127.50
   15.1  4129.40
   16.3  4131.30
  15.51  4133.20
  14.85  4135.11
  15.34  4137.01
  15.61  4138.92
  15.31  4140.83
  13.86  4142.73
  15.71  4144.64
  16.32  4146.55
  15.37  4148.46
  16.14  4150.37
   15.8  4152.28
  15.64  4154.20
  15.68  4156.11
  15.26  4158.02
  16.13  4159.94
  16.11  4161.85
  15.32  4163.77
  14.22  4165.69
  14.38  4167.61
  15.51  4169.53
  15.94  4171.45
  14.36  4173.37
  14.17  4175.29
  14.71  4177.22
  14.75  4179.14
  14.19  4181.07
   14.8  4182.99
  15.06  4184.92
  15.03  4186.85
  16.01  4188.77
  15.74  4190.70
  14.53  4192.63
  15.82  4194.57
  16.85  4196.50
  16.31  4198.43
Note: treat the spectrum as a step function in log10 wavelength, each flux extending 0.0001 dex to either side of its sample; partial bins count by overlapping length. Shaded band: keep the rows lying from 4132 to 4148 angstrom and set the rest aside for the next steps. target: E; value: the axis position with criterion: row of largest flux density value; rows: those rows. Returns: 4146.55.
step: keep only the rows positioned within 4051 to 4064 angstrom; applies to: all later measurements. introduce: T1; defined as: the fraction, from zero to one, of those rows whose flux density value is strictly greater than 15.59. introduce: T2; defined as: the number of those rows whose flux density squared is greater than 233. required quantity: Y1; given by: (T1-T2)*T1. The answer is -2.0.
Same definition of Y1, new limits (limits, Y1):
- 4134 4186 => -5.4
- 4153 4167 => -2.5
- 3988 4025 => -4.3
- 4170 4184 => -0.1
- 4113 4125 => -2.9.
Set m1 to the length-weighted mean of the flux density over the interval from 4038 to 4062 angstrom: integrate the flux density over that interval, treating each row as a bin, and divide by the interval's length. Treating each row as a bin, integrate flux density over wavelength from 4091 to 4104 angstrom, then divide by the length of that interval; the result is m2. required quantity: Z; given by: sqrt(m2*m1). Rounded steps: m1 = 15.4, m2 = 14.6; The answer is 15.0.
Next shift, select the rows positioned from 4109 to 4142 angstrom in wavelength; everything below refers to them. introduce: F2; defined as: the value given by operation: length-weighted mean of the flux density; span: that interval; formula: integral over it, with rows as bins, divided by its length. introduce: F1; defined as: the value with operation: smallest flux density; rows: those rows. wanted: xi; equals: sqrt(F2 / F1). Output 1.03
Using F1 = 14.85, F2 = 15.6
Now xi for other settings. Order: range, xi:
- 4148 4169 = 1.04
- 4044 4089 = 1.04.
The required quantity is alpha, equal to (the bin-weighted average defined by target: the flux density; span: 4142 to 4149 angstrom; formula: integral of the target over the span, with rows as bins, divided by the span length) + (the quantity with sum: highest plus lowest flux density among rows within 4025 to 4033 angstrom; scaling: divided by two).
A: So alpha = 30.2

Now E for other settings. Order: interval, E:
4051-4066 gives 4065.25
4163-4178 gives 4171.45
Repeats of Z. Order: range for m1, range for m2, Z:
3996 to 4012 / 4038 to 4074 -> 15.2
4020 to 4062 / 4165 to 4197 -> 15.2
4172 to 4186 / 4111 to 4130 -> 15.2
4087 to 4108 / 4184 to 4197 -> 15.2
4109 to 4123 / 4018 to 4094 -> 15.6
